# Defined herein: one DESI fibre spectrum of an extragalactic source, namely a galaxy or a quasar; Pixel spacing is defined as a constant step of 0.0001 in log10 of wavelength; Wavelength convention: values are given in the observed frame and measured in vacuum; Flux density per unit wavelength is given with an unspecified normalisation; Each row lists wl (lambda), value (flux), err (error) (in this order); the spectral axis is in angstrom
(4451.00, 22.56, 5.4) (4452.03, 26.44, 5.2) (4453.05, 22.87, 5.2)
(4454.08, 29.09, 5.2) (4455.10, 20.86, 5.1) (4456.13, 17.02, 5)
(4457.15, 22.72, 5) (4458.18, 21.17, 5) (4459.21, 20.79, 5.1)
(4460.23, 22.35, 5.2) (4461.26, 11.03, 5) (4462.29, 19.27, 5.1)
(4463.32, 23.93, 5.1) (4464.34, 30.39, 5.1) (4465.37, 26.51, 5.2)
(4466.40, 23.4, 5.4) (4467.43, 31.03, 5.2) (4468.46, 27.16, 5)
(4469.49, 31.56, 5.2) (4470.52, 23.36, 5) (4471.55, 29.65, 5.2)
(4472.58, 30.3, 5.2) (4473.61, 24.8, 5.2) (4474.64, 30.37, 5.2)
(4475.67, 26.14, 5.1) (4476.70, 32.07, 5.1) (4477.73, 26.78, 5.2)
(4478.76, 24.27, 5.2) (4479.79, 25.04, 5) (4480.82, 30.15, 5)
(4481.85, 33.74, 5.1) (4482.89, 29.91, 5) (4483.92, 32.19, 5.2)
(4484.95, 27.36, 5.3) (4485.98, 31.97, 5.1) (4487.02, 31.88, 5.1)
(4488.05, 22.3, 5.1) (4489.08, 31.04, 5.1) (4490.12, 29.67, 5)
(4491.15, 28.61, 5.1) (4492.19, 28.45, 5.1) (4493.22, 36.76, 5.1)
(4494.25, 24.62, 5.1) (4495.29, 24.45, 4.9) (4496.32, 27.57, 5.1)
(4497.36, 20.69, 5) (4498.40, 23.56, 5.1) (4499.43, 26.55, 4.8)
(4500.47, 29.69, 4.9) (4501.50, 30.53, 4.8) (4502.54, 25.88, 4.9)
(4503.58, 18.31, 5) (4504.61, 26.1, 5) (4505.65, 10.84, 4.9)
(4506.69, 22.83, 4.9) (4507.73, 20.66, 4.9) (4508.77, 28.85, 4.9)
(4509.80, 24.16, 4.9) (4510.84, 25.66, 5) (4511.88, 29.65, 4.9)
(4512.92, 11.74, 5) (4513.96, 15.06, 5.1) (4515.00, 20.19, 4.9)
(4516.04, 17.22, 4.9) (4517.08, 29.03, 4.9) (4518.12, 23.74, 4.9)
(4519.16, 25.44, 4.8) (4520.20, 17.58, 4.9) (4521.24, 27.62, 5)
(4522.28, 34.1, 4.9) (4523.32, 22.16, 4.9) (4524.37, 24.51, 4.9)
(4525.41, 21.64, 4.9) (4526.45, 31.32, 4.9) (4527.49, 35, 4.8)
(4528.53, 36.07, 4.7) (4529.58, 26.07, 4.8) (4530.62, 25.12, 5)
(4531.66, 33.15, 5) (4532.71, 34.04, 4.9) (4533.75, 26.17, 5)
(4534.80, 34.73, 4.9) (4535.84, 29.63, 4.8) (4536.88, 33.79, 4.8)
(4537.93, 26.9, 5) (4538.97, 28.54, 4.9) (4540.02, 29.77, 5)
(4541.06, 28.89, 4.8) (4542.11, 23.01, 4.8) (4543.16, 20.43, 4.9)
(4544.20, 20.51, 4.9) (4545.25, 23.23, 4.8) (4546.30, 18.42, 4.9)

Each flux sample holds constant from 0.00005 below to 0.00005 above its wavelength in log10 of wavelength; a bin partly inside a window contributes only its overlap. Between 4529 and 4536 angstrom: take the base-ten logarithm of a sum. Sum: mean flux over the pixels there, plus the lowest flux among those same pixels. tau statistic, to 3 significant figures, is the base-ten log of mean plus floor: 1.74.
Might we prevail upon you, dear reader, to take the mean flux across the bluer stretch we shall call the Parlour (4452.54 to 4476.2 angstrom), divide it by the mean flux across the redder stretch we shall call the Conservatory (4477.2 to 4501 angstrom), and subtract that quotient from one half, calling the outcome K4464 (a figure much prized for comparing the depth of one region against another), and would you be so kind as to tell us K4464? -0.37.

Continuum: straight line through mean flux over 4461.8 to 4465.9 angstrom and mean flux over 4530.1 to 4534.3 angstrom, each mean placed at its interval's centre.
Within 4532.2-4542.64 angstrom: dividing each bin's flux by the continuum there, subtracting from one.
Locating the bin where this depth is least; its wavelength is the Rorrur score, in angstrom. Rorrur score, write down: 4534.80 angstrom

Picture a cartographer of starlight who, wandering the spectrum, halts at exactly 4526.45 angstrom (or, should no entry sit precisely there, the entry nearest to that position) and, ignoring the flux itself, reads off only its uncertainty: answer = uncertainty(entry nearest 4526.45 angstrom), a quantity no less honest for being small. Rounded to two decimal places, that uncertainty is 4.90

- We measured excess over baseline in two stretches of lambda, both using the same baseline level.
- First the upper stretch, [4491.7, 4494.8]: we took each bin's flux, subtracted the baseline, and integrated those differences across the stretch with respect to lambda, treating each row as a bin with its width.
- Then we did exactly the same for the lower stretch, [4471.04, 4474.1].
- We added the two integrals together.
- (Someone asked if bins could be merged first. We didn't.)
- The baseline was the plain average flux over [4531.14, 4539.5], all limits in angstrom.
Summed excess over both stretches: -11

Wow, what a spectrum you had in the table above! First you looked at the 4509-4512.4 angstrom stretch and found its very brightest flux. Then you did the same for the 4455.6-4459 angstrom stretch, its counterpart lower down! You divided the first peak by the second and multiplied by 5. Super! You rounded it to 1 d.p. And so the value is 6.5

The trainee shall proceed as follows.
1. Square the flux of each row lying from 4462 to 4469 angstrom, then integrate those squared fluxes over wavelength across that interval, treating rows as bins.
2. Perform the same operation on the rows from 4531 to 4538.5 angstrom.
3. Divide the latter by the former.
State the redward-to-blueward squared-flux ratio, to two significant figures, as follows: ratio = 1.5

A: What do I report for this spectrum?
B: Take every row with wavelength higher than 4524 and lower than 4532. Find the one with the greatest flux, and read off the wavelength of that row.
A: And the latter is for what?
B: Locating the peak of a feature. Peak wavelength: 4528.53 angstrom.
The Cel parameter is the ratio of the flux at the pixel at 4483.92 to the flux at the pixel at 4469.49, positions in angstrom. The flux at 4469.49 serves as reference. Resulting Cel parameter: 1.0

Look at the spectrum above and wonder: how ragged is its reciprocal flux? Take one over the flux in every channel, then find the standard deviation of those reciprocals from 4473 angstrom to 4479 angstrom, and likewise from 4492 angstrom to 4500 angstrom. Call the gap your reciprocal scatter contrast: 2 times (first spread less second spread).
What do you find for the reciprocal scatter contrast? -0.004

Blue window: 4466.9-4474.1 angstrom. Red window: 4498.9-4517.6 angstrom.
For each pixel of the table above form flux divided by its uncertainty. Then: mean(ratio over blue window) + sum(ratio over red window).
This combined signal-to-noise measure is 90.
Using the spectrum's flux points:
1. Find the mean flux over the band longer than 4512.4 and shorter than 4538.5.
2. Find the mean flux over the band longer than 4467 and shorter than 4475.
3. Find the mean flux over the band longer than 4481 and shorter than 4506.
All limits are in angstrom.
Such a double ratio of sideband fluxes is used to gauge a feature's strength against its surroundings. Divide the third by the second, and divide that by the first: 0.036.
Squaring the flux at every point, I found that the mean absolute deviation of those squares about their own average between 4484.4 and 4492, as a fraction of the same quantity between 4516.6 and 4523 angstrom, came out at 0.7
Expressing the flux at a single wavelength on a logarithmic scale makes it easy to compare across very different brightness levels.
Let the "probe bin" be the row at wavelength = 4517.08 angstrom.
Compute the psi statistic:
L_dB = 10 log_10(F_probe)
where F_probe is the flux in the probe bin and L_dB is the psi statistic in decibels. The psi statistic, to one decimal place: 14.6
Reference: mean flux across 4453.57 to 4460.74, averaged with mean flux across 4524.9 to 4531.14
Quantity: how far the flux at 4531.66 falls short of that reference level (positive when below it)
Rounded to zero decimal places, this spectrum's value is -8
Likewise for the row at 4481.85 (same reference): -8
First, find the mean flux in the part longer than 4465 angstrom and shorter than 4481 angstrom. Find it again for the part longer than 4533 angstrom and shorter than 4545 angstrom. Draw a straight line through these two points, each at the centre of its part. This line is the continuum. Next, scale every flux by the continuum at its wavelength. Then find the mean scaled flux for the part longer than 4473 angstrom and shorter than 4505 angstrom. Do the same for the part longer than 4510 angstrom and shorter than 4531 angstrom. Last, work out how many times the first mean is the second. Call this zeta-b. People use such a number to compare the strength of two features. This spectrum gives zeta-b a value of 1.11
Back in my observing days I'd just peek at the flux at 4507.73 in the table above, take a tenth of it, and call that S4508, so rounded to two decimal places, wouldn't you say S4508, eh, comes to 2.07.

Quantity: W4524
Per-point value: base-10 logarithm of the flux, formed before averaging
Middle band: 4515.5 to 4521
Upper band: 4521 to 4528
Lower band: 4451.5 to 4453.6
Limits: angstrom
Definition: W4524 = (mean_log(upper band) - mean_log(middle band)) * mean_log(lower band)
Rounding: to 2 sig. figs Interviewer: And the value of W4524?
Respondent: 0.13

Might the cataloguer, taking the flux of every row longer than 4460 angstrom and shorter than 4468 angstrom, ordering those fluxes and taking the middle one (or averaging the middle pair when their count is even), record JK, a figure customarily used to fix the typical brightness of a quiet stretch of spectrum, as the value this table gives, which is 23.7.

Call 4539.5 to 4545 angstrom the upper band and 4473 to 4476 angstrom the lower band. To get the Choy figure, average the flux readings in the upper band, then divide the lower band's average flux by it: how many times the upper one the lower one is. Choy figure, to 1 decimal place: 1.1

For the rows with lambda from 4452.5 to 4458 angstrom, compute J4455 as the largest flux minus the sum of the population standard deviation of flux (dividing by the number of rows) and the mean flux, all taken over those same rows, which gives 2.7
